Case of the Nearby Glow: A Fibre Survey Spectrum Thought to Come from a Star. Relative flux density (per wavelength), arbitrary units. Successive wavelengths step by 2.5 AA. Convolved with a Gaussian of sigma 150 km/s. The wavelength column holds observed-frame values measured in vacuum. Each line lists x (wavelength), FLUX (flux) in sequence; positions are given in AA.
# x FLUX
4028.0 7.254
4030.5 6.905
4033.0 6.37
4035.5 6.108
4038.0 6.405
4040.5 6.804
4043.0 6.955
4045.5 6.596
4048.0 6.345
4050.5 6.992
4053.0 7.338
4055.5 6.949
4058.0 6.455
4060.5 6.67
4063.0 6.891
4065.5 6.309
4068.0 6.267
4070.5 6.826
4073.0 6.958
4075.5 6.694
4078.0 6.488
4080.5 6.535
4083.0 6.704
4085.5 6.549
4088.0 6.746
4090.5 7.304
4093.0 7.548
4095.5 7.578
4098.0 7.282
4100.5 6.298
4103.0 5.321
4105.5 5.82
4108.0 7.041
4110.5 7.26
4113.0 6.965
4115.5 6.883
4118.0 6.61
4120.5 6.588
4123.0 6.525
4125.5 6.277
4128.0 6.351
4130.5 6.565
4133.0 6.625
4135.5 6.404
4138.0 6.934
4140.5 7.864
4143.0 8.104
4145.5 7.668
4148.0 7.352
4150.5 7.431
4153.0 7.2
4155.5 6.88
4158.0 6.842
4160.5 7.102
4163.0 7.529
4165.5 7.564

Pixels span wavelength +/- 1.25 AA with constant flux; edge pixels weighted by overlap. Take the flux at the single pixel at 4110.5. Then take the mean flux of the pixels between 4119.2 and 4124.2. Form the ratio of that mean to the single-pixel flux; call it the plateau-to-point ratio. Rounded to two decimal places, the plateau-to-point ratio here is 0.90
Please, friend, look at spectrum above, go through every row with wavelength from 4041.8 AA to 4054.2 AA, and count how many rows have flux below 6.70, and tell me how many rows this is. 2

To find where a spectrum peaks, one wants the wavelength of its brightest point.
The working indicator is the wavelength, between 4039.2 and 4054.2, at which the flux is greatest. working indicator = 4053.0 AA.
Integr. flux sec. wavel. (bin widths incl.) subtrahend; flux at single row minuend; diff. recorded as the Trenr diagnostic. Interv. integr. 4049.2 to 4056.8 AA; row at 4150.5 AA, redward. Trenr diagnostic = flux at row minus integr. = -46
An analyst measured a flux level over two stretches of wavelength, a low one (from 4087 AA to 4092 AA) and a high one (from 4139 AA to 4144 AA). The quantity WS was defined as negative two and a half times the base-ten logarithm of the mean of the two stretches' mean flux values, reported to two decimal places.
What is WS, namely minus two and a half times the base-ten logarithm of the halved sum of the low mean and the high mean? -2.19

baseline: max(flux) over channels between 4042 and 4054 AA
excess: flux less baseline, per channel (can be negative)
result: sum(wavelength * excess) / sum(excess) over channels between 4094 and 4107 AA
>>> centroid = 4103.6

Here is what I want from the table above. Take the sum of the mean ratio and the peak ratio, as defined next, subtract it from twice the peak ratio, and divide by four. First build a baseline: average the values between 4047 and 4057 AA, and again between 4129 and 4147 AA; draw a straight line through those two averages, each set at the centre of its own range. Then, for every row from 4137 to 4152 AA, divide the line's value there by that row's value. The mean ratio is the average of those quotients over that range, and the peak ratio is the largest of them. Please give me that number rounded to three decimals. 0.020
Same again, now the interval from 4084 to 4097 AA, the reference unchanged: 0.021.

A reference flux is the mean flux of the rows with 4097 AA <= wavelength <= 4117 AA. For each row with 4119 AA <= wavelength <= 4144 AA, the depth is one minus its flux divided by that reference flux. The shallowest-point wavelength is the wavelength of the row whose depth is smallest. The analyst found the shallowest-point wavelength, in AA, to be 4143.0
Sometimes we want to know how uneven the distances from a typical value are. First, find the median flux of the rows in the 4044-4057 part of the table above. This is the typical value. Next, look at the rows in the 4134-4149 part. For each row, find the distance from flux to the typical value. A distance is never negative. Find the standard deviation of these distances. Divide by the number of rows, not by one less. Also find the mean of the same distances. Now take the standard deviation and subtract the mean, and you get -0.26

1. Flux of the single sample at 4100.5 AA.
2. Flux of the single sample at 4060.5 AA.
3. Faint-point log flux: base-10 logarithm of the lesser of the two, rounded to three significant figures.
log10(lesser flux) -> 0.799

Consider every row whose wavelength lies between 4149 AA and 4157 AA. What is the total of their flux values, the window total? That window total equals 21.5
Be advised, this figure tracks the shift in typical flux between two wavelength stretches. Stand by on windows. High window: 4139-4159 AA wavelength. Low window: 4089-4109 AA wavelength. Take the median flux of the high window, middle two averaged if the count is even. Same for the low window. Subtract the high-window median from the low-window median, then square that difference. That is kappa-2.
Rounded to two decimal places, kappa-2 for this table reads 0.05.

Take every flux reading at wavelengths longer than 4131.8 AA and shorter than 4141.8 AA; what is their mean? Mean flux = 6.96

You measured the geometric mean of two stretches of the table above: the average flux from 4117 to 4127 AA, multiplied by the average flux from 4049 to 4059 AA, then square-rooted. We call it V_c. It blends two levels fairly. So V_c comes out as 6.71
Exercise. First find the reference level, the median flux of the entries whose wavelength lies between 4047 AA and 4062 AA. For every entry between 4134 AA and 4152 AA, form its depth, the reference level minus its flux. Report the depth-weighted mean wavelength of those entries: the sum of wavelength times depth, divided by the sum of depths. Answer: 4145.3 AA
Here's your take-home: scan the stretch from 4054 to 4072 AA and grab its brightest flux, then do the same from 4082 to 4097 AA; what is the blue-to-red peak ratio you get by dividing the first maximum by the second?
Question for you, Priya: 0.92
